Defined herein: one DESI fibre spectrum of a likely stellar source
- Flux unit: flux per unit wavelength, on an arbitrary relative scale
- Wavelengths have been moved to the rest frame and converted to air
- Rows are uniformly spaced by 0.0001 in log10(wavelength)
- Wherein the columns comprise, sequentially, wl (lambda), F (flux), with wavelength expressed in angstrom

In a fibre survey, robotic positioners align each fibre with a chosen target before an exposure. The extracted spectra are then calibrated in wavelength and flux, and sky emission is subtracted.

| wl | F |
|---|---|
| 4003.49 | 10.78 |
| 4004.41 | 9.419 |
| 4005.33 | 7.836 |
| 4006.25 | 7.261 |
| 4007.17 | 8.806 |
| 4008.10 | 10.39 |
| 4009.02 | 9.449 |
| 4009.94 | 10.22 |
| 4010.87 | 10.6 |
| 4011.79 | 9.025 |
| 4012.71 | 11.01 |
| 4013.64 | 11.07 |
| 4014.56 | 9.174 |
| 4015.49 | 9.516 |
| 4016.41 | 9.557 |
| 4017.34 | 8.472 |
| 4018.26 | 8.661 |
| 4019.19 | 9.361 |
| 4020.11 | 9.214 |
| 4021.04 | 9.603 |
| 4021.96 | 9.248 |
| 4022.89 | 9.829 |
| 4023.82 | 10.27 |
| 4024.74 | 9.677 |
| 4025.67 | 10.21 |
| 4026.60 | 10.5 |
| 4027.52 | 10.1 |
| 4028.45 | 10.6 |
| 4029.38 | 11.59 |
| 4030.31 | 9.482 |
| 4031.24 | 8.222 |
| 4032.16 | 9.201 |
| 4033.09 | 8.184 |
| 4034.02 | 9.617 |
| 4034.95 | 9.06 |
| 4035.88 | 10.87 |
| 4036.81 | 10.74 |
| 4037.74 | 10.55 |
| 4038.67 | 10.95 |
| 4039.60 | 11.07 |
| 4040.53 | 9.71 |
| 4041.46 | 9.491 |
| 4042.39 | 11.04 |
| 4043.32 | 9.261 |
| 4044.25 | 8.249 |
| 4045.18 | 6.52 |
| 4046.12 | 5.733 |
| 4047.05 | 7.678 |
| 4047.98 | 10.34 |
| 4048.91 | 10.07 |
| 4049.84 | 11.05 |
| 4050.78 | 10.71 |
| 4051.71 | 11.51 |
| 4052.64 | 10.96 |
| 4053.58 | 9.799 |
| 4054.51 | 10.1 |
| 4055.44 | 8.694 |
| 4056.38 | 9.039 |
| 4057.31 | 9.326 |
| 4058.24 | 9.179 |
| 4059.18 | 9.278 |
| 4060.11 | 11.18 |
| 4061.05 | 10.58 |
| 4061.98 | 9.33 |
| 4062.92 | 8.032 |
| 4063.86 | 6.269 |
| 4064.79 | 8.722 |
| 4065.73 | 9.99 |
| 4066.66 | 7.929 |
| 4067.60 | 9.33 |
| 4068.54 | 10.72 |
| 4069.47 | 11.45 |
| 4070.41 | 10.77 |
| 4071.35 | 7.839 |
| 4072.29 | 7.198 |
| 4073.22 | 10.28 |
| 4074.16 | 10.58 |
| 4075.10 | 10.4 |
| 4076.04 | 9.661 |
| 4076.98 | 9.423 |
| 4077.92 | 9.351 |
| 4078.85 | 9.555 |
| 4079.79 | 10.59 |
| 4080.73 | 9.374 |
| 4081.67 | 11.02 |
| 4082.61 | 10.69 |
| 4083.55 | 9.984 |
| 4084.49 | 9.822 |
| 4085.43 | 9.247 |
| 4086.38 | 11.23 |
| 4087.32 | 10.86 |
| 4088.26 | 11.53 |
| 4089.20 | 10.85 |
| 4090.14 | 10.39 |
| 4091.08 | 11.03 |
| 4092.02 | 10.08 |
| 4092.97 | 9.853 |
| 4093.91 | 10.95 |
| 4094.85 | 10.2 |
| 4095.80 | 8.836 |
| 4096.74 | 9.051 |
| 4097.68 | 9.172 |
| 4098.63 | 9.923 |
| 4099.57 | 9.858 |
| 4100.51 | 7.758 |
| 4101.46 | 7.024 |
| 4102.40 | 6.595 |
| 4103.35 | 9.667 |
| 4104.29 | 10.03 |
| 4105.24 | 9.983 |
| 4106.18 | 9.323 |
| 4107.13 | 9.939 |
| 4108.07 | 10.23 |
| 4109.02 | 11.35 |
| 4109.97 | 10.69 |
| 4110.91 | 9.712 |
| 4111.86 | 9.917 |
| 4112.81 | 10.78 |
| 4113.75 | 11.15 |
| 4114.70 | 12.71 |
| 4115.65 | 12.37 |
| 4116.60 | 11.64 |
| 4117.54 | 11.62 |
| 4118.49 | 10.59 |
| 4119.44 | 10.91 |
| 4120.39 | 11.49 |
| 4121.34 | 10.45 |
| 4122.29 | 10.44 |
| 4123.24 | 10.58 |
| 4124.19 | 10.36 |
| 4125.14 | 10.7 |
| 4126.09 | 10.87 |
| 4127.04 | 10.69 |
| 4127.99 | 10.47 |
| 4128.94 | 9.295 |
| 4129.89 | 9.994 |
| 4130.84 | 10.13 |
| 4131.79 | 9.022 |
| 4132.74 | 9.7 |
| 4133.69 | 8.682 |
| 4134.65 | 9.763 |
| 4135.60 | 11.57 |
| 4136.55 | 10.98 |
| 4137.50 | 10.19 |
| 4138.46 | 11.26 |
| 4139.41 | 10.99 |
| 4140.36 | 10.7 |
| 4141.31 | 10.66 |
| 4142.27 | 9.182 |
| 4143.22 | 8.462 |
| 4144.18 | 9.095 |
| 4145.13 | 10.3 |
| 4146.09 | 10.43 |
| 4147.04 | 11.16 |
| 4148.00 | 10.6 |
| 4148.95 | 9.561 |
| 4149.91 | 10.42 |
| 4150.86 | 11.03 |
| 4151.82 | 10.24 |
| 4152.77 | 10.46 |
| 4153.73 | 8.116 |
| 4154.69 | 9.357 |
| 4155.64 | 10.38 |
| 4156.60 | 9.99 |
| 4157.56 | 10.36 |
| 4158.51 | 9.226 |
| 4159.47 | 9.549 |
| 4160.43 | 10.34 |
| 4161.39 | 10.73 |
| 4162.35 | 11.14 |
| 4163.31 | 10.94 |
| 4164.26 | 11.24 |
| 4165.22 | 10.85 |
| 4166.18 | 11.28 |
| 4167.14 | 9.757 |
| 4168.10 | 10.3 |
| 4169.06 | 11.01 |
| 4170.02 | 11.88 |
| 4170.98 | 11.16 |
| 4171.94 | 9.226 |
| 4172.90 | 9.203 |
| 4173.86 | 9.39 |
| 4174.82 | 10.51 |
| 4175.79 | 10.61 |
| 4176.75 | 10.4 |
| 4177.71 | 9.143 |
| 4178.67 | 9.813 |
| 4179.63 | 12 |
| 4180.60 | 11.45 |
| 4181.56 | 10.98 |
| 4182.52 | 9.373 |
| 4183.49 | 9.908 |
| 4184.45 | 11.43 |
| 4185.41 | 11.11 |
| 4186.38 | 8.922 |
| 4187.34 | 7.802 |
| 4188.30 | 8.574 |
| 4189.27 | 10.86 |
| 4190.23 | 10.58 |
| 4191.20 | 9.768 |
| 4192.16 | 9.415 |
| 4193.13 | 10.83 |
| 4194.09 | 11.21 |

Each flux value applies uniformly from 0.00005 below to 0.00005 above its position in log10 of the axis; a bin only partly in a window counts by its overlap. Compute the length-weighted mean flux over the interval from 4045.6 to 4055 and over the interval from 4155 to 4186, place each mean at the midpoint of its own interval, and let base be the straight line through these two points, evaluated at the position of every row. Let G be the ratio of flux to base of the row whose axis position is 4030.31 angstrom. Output 0.98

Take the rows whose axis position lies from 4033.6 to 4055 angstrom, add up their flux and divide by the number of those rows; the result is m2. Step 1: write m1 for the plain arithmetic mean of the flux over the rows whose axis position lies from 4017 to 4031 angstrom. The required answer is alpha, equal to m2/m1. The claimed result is 1.00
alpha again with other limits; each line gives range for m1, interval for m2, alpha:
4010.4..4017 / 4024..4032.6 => 1.00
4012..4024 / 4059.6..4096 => 1.03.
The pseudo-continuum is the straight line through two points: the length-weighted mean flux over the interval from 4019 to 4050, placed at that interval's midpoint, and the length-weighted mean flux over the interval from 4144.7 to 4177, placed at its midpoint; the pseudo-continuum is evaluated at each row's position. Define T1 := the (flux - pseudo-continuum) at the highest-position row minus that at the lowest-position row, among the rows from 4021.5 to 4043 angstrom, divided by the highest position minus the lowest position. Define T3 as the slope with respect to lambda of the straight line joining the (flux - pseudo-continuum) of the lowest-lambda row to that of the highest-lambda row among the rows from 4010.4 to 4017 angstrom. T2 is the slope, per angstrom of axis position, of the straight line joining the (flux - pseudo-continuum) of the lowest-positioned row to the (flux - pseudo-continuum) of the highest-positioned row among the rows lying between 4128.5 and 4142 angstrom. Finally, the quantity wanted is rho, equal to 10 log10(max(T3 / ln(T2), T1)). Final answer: -10.7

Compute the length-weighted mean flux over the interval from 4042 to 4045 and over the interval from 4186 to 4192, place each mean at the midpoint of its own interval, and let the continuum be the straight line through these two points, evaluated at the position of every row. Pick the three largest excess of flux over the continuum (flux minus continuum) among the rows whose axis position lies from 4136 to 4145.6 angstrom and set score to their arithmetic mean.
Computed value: 1.7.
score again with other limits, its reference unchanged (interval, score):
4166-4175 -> 2.0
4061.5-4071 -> 1.7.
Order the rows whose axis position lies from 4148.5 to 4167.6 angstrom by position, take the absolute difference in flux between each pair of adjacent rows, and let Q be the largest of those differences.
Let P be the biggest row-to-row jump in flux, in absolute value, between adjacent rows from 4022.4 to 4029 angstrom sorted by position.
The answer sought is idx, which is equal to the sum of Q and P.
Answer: 2.9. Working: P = 0.6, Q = 2.3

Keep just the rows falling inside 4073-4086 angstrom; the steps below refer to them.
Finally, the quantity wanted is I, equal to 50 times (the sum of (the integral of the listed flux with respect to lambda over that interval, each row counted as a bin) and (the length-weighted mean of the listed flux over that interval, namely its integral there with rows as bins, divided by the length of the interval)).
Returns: 6997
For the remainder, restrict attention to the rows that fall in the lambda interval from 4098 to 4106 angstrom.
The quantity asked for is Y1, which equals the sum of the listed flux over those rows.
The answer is 71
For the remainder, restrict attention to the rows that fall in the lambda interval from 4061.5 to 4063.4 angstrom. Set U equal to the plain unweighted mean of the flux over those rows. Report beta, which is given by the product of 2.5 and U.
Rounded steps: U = 8.7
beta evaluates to 21.7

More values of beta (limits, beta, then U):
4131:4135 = 23.2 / 9.3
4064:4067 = 22.2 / 8.9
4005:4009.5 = 21.9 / 8.7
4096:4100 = 23.8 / 9.5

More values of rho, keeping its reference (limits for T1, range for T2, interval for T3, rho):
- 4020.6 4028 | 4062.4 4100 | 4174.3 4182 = -11.5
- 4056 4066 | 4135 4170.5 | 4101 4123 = -10.2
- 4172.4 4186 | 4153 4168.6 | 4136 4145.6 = -8.3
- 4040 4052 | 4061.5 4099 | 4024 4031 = -8.1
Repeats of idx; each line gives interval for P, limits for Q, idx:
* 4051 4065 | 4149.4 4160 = 4.8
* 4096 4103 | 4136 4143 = 3.6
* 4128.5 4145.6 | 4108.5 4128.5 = 3.4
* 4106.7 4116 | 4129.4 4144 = 3.4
